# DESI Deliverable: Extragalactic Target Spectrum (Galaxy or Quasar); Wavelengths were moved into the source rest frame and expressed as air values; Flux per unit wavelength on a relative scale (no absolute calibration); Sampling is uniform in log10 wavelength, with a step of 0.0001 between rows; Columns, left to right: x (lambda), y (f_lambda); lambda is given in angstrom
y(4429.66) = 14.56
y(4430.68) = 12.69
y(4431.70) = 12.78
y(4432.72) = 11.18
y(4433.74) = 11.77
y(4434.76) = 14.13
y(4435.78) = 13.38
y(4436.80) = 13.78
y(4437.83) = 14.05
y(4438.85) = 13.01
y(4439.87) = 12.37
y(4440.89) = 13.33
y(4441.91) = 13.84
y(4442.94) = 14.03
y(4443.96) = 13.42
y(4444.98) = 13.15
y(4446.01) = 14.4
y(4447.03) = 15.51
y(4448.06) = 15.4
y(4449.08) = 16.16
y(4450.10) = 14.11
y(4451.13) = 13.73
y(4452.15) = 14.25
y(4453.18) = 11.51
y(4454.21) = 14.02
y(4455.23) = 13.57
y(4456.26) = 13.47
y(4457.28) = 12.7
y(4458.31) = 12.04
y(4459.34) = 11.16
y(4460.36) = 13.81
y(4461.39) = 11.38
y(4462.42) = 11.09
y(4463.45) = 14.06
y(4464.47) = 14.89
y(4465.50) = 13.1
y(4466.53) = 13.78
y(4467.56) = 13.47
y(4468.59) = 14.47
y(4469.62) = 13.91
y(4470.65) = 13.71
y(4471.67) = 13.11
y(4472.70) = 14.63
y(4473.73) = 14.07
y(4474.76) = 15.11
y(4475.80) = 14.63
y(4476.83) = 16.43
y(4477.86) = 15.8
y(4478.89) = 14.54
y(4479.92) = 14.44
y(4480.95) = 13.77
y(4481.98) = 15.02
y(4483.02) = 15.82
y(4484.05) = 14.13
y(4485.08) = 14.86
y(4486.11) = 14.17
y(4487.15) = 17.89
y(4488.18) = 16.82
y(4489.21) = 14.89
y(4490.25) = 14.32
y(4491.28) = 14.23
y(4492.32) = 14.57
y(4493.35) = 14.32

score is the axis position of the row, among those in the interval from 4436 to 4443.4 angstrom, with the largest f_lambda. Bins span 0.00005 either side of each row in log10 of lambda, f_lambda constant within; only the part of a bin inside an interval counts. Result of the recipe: 4437.83 angstrom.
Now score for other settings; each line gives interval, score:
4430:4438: 4434.76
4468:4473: 4472.70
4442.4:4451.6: 4449.08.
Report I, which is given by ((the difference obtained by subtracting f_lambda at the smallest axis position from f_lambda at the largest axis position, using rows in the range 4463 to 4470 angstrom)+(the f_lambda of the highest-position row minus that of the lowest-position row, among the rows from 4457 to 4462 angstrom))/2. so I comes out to -0.7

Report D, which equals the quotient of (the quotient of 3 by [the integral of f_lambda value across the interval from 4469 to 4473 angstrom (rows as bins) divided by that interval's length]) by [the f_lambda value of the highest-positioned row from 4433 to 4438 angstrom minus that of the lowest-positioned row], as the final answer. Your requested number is 0.1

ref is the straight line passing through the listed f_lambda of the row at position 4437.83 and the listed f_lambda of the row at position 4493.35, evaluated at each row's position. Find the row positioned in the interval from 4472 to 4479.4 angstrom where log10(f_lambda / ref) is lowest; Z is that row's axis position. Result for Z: 4473.73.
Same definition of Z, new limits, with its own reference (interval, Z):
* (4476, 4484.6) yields 4480.95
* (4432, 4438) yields 4432.72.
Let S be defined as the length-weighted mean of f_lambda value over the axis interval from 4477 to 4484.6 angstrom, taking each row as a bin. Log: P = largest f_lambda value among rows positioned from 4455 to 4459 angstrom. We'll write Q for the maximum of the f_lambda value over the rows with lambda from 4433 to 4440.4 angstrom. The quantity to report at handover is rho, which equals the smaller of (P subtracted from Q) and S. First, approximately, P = 13.57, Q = 14.13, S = 14.9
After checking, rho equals 0.6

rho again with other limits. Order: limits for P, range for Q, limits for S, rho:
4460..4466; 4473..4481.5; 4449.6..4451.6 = 1.5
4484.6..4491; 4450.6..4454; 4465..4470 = -3.6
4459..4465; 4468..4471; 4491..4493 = -0.4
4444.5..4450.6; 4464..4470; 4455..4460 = -1.3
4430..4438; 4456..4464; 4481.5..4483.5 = -0.1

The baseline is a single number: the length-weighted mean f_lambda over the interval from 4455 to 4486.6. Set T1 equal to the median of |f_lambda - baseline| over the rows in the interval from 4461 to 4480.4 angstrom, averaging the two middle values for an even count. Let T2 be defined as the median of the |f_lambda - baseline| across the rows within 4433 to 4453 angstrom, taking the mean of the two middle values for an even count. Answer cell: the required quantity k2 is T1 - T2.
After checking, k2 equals 0.2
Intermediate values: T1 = 0.72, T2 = 0.49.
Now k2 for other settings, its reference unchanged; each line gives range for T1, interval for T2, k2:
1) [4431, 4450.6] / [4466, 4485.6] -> 0.0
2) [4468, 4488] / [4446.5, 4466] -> -0.3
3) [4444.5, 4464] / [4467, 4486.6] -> 0.1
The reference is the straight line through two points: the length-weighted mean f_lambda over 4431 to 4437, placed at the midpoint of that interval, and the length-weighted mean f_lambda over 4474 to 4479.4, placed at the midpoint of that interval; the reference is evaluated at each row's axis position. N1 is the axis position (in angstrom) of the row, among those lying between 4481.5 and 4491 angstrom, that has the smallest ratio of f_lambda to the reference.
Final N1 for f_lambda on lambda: 4490.25 angstrom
